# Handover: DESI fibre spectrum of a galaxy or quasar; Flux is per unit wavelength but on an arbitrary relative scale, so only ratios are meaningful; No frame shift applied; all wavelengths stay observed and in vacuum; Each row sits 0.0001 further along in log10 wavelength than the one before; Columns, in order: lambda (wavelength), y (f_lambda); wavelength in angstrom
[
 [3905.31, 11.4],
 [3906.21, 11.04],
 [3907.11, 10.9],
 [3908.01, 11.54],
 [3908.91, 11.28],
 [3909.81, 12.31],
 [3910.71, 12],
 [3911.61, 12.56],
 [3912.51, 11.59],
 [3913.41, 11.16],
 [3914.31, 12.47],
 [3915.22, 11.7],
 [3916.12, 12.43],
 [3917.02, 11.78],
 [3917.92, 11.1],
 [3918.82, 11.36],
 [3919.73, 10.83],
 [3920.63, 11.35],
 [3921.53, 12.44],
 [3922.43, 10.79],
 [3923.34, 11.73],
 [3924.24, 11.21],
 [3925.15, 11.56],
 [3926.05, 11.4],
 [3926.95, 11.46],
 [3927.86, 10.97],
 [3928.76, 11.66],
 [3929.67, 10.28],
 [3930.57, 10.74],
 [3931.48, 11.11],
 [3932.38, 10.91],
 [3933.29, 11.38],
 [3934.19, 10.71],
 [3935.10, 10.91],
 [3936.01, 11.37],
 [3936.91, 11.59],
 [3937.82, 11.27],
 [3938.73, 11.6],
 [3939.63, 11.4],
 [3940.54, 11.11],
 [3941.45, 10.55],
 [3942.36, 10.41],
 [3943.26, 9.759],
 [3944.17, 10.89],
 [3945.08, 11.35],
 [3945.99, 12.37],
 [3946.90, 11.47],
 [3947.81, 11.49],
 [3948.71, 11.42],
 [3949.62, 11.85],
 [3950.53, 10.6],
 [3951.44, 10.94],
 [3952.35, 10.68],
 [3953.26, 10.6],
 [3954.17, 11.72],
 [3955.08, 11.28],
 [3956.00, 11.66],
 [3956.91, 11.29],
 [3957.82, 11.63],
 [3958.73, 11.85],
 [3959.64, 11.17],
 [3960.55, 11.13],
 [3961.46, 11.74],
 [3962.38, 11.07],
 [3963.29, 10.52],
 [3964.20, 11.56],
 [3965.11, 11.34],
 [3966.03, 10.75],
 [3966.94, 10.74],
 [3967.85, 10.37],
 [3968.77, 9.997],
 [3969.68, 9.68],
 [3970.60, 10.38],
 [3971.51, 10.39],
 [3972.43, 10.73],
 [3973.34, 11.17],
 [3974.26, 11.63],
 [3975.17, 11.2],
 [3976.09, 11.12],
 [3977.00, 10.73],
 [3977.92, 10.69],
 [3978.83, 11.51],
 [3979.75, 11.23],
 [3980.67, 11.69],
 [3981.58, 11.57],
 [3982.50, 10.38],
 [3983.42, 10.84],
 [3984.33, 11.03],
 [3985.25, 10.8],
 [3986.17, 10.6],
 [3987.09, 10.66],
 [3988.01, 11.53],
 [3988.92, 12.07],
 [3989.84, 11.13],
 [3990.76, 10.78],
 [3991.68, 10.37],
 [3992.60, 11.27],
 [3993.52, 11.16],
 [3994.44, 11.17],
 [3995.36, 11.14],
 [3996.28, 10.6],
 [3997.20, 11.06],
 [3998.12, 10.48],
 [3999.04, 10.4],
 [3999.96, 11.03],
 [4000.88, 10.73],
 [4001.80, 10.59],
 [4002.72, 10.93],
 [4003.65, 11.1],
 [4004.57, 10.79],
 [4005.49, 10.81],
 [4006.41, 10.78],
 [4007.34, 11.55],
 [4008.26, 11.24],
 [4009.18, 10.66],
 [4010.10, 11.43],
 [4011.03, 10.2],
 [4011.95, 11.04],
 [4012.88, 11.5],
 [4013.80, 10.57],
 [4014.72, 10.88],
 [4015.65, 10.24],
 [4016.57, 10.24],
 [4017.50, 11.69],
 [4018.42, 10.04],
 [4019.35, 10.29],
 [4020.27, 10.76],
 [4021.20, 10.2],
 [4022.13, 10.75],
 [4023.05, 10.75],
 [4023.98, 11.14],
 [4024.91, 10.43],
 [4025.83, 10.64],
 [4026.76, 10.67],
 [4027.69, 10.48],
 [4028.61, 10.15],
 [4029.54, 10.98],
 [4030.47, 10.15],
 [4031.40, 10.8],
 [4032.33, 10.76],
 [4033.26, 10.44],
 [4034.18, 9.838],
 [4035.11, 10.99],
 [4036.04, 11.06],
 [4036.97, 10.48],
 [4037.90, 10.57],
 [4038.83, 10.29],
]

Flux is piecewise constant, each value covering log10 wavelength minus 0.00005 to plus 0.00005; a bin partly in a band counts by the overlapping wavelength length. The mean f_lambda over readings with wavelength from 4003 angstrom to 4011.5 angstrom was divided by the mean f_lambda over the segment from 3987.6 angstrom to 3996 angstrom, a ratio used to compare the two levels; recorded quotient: 0.980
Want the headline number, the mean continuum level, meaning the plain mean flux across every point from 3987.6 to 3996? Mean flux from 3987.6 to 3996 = 11.2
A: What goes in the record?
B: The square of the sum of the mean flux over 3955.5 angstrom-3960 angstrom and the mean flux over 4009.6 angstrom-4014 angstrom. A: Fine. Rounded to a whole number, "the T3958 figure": 505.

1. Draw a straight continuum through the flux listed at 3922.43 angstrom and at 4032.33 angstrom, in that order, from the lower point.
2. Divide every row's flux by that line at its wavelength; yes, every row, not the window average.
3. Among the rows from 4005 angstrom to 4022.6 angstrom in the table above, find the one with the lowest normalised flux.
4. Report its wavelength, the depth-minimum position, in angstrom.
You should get 4018.42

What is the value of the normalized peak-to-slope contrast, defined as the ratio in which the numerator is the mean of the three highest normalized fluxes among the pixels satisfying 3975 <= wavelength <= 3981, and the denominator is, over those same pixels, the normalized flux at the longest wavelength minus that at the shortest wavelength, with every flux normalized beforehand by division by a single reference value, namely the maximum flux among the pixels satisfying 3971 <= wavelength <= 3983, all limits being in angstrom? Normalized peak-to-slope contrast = 23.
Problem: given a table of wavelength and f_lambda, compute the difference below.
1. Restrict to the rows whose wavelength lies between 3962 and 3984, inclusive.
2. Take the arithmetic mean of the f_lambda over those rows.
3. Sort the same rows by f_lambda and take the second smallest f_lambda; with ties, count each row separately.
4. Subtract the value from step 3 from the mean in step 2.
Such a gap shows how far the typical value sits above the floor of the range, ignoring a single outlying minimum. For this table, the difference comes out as 0.89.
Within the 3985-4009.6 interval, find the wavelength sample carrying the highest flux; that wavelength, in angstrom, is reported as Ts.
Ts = 3988.92 angstrom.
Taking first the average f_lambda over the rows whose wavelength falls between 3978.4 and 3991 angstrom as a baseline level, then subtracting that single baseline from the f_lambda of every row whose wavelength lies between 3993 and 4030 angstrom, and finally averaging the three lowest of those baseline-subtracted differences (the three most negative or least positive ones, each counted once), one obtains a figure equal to -1.0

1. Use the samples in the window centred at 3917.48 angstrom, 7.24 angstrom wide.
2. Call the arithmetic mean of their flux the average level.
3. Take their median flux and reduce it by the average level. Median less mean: -0.10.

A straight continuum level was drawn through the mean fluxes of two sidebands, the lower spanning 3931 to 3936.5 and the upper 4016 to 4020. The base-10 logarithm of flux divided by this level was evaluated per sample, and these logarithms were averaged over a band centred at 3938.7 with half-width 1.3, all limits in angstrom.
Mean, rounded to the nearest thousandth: 0.015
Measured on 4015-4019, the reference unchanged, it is -0.002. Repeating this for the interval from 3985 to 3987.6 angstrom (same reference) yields -0.003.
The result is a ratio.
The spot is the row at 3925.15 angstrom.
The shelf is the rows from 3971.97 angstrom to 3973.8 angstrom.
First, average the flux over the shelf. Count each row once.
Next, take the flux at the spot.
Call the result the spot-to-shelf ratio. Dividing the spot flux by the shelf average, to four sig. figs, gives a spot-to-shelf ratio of 1.056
